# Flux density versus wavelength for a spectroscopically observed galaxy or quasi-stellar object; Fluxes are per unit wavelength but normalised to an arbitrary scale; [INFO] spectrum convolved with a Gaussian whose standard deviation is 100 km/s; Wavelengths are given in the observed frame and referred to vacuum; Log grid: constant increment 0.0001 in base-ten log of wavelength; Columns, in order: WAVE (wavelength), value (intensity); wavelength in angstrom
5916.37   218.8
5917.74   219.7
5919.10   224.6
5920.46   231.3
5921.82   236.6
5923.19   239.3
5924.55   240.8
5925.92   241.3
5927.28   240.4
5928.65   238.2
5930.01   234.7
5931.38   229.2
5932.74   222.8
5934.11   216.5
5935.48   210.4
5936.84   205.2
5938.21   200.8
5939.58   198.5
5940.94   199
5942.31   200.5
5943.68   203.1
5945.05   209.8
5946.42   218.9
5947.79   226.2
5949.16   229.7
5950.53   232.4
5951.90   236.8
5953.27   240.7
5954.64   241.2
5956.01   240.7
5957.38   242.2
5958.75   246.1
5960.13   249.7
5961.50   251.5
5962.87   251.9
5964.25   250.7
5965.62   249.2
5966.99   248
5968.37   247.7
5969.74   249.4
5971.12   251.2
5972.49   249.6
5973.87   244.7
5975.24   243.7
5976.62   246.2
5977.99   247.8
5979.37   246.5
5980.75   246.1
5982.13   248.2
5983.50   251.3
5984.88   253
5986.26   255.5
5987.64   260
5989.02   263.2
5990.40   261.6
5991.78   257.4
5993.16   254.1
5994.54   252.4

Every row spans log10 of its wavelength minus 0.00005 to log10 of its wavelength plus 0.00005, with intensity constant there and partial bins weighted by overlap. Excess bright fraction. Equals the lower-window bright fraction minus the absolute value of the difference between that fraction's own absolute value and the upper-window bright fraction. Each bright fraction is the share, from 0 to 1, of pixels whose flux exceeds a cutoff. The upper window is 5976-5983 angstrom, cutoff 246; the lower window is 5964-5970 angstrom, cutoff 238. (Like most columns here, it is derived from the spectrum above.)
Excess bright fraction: 1.0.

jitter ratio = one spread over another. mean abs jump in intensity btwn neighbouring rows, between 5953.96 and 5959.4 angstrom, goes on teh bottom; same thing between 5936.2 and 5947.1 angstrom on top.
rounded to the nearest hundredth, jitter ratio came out 1.97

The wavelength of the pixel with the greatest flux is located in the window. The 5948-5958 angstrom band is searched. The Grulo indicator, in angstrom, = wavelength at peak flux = 5957.38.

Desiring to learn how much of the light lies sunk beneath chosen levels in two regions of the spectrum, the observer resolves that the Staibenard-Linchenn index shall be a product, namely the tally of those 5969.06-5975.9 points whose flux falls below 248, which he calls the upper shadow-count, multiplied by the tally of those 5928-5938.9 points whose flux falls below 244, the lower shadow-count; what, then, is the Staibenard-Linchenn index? 16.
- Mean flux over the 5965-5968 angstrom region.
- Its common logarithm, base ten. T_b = 2.40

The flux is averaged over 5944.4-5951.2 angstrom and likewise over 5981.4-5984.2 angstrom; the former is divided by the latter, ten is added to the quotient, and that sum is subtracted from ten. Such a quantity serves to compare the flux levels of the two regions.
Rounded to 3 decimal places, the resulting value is -0.894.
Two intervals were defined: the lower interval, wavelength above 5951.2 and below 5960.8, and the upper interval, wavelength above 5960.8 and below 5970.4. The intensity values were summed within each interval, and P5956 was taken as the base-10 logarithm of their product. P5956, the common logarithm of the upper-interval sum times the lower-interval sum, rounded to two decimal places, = 6.47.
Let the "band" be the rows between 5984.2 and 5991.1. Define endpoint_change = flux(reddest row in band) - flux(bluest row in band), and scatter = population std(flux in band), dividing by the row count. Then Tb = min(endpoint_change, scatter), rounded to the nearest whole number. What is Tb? 4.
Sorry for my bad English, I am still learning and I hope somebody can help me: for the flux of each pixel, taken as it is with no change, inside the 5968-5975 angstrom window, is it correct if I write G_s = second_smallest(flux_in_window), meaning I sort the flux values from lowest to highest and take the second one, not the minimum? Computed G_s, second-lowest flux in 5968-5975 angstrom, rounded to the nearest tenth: 247.7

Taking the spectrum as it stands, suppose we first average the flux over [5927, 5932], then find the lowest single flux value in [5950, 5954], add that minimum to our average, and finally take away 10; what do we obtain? 458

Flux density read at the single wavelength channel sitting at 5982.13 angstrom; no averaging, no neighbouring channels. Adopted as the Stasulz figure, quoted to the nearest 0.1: 248.2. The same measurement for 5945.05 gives 209.8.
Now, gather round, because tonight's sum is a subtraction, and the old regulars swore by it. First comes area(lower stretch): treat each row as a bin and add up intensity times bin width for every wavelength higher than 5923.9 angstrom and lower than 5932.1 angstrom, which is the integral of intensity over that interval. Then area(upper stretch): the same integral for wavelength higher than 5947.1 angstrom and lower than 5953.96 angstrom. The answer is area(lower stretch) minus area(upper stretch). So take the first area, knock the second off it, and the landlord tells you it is 347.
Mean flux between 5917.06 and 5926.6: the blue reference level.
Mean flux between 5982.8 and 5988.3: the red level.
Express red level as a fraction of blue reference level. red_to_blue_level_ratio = 1.09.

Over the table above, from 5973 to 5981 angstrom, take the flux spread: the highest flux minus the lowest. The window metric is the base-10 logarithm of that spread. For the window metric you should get 0.61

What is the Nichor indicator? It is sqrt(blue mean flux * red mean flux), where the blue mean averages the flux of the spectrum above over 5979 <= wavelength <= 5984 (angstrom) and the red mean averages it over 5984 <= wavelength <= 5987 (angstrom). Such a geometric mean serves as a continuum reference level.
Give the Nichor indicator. 251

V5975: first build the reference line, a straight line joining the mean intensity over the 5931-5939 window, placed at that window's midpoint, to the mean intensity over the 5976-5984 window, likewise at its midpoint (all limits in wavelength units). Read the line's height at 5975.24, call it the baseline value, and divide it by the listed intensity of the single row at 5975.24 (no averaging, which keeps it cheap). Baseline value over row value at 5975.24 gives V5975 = 1.002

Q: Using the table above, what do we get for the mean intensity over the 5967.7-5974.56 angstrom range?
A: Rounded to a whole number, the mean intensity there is 249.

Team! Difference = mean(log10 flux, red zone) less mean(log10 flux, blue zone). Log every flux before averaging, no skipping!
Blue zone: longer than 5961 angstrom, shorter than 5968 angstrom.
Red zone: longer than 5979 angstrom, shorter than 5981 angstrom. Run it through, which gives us -0.01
